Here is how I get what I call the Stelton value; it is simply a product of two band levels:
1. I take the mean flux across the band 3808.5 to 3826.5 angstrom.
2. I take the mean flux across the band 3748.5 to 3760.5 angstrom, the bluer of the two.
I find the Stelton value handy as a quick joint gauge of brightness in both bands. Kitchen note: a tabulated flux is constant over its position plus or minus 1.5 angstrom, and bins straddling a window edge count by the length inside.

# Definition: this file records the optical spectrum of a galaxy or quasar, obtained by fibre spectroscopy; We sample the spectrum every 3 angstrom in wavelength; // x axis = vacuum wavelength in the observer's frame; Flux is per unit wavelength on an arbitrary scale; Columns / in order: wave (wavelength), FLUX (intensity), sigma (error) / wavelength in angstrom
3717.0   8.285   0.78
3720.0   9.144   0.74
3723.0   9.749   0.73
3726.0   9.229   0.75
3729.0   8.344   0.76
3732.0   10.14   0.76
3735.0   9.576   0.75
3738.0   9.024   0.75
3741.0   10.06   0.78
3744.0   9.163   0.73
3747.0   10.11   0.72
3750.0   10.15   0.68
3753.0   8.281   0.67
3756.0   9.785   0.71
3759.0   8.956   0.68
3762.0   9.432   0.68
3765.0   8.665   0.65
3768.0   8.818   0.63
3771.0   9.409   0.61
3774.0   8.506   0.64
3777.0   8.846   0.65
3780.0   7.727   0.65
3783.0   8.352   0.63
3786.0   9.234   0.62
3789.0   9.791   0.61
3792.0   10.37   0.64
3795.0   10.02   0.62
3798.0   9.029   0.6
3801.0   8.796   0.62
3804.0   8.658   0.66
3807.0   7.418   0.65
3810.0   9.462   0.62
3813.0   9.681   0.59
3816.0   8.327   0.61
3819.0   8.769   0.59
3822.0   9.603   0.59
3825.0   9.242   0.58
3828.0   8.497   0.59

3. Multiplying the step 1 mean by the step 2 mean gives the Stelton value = 85.3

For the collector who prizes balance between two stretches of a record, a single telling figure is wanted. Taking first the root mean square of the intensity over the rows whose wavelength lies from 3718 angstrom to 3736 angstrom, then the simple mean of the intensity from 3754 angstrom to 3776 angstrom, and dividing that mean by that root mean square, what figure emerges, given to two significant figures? 0.97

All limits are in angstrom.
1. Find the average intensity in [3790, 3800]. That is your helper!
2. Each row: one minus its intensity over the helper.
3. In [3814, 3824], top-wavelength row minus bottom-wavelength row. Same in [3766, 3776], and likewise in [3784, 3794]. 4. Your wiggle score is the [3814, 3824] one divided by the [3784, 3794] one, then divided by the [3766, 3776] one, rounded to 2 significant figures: 35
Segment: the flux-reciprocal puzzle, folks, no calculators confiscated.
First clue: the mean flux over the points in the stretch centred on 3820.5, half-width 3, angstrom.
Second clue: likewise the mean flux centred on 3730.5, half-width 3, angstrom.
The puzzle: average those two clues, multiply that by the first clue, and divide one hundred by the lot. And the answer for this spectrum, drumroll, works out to 1.18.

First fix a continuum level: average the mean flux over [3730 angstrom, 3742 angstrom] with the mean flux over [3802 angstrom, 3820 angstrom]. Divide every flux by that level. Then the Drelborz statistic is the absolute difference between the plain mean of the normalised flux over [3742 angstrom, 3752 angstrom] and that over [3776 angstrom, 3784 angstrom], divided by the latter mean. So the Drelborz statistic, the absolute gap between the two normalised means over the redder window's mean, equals 0.18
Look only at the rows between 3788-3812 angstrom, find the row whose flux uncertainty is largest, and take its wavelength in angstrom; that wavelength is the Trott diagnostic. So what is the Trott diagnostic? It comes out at 3804.0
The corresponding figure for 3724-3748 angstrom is 3741.0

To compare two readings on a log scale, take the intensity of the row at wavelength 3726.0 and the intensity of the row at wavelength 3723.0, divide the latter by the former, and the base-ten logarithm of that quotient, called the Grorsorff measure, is 0.024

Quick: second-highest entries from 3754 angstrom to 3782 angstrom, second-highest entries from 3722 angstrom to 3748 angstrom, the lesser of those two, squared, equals 89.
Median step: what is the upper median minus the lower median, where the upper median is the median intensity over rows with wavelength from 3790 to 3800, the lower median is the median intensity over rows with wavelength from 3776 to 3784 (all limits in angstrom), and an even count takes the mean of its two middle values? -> 1.7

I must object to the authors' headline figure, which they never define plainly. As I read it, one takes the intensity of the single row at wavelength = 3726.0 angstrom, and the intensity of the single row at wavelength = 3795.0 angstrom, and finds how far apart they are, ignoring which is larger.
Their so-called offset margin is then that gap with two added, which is 2.79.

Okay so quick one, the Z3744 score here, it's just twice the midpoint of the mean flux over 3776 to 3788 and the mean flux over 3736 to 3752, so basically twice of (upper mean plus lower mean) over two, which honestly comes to 18.2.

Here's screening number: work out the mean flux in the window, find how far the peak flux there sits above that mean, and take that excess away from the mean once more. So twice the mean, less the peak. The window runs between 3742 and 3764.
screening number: 8.7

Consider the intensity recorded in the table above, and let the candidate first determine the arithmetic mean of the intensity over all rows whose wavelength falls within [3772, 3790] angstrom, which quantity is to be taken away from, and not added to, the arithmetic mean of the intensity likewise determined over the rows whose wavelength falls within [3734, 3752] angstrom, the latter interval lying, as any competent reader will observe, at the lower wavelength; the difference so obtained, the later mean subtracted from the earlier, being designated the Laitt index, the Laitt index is 0.9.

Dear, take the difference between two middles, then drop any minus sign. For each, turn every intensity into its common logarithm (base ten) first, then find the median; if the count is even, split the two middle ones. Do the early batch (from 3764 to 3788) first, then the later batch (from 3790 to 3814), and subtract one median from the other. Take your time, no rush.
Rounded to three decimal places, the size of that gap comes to 0.024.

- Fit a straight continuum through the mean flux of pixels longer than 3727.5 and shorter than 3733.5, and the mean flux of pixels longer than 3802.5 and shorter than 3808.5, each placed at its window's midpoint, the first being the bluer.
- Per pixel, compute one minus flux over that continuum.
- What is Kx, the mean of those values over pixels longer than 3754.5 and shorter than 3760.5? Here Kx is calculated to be -0.064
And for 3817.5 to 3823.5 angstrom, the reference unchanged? -0.178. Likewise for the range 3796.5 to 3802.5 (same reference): -0.096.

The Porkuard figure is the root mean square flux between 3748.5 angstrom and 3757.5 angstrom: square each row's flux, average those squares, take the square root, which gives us 9.44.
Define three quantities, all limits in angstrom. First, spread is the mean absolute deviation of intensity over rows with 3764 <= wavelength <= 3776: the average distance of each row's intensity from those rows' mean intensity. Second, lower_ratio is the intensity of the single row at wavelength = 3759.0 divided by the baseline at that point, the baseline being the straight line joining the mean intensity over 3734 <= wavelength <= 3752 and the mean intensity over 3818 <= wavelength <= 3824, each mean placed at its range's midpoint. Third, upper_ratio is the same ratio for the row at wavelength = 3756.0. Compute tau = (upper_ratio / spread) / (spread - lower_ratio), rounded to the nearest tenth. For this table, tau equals -5.6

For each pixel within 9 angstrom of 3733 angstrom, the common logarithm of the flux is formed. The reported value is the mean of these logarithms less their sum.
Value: -4.86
